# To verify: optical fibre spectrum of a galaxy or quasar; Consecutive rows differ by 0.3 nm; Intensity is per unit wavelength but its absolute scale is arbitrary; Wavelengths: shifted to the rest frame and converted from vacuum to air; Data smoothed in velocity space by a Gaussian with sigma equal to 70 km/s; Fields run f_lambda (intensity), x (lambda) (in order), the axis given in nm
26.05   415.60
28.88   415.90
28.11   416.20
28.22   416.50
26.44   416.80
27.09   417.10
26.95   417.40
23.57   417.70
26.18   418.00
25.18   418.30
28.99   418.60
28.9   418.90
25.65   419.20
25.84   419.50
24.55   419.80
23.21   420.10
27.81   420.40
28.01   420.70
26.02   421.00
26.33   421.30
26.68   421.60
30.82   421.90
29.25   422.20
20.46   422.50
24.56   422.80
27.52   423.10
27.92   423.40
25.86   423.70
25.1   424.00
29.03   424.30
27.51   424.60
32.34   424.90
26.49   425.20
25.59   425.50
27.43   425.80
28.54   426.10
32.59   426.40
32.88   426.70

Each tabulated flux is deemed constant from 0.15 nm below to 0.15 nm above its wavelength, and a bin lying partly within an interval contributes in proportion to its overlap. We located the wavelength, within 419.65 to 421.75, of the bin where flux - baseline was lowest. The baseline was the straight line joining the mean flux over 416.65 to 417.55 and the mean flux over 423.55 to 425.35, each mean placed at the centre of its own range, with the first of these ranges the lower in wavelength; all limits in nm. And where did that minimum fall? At 420.10 nm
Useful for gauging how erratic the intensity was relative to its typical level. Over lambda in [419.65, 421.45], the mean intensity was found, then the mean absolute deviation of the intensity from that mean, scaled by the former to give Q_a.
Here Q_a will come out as 0.0541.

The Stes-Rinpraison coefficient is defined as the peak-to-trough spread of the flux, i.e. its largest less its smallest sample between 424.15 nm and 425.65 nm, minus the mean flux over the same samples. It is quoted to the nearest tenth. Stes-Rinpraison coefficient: -21.4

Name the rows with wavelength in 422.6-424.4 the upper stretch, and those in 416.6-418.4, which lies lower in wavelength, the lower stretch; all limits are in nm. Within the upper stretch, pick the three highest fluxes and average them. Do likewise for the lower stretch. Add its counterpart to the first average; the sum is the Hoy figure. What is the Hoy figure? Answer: 55.0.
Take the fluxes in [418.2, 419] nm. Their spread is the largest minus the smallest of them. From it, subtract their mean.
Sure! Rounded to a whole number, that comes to -24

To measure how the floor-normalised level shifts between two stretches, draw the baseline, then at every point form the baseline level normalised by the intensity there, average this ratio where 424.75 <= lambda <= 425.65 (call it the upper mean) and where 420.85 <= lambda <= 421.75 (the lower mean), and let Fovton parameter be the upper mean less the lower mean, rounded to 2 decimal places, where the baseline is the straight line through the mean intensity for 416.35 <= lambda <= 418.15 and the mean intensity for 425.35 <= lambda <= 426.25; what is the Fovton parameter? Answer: -0.04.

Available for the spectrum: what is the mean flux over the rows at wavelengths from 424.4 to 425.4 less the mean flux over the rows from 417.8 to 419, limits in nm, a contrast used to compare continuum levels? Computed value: 1.5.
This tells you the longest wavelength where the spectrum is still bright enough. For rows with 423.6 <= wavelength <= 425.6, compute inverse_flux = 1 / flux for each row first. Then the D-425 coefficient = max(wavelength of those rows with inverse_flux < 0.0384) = 425.20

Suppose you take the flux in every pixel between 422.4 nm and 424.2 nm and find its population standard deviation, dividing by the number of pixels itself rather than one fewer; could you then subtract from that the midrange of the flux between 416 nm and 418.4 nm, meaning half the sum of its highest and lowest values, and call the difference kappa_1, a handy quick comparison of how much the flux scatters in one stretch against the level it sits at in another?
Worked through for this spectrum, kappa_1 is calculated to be -23.4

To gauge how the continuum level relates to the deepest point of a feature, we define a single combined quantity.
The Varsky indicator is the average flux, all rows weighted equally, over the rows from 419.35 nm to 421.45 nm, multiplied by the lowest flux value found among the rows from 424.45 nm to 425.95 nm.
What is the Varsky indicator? 664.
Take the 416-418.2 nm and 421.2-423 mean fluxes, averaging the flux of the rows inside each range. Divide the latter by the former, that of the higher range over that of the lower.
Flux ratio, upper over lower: 0.99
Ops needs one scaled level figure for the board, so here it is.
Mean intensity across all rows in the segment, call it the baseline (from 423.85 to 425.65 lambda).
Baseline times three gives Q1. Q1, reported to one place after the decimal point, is 83.0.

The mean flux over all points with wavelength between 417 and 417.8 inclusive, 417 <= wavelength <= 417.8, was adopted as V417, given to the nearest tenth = 25.9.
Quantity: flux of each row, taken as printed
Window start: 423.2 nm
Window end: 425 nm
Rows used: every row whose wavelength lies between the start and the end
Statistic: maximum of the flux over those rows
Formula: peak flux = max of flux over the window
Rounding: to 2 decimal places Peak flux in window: 32.34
